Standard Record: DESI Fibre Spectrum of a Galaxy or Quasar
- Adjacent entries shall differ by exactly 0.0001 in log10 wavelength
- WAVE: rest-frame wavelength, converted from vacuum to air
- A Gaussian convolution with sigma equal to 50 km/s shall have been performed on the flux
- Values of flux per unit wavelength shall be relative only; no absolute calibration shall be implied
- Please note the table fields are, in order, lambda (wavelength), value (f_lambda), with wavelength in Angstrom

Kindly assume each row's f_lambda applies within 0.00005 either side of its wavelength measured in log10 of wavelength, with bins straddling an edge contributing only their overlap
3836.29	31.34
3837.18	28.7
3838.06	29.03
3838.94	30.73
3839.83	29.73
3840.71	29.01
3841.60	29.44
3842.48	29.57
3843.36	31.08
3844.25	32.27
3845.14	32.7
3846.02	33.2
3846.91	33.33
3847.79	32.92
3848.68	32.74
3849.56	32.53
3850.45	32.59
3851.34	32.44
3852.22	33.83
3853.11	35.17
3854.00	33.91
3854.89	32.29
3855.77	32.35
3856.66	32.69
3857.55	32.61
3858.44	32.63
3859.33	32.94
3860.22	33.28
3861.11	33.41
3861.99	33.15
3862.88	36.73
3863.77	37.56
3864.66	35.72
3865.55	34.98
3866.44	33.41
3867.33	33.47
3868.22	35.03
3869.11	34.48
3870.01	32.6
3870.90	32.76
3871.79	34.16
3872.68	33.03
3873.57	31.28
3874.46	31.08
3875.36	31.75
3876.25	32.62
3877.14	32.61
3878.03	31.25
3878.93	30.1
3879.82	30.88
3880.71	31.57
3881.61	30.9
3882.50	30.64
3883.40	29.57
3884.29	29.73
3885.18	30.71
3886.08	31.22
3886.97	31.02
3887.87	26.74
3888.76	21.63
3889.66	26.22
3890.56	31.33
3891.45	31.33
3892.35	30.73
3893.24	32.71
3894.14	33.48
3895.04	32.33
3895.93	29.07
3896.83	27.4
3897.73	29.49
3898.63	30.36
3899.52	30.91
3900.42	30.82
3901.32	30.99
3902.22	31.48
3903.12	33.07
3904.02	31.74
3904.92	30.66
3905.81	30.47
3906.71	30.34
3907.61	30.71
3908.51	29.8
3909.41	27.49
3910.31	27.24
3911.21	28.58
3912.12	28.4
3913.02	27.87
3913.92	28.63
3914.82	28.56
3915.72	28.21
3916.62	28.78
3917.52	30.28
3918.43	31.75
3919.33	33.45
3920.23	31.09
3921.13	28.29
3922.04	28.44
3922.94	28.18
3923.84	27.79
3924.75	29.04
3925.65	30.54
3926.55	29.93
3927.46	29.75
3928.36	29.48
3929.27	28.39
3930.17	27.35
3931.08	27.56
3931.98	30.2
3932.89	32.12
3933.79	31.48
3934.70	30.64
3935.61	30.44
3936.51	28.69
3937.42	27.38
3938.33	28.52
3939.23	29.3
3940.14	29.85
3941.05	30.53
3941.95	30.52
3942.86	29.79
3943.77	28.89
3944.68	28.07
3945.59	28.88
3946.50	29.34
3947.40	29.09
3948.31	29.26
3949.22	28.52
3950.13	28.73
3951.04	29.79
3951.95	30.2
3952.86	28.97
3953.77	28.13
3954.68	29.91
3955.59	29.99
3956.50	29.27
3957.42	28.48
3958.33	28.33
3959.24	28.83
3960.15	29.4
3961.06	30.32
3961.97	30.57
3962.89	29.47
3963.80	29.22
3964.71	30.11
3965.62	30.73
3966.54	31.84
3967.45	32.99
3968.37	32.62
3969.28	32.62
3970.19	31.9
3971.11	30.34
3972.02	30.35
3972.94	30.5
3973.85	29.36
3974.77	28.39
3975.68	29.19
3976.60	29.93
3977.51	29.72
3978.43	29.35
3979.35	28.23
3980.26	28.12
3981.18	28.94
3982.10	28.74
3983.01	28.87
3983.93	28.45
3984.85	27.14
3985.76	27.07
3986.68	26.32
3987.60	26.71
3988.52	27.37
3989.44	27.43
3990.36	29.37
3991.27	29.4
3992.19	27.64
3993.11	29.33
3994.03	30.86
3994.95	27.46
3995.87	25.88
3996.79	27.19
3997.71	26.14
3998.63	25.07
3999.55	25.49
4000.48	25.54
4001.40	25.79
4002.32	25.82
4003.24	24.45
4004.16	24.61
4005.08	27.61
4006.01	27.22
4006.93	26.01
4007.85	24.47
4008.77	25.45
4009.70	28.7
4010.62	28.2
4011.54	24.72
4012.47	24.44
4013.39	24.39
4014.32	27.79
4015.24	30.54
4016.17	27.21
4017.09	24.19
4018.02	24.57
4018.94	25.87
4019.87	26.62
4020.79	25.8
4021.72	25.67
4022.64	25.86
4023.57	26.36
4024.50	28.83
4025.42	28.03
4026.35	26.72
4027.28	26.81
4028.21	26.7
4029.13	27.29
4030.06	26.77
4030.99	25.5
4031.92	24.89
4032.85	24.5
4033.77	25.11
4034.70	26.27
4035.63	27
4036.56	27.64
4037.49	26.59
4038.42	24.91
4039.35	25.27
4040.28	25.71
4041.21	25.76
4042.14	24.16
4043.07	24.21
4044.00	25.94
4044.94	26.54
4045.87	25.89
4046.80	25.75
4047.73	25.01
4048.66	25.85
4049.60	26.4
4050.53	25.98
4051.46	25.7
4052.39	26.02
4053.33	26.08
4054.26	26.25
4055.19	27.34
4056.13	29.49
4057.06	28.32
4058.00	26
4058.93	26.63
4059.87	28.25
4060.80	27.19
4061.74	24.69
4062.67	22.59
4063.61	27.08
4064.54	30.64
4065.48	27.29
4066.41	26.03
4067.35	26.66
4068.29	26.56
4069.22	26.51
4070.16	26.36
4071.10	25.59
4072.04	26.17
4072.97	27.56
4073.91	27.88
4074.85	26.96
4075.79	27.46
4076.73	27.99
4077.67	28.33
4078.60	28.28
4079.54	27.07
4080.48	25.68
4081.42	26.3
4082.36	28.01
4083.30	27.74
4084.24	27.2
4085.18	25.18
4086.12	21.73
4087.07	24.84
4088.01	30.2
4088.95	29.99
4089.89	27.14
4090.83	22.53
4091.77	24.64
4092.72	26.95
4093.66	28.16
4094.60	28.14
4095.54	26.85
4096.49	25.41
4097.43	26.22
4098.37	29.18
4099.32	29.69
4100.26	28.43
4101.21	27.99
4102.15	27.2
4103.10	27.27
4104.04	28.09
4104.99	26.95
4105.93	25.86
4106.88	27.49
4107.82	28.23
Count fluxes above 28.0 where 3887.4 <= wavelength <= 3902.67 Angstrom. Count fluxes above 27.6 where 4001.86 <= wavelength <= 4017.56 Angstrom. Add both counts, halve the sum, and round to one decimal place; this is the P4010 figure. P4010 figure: 9.0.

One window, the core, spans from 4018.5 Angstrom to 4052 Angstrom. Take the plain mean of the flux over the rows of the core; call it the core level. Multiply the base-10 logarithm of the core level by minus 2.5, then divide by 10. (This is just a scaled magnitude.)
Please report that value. -0.354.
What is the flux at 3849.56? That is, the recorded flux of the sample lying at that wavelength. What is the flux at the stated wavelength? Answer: 32.53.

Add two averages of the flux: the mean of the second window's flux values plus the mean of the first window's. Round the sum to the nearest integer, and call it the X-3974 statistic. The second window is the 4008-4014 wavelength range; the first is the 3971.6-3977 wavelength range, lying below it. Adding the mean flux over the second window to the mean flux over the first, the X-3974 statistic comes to 56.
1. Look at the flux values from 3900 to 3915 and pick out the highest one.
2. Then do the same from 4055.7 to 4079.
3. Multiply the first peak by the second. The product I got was 1013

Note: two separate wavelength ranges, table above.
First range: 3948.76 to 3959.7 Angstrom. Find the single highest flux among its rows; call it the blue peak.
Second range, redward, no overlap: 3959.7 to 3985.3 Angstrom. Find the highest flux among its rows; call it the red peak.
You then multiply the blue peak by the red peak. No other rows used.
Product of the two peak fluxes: 996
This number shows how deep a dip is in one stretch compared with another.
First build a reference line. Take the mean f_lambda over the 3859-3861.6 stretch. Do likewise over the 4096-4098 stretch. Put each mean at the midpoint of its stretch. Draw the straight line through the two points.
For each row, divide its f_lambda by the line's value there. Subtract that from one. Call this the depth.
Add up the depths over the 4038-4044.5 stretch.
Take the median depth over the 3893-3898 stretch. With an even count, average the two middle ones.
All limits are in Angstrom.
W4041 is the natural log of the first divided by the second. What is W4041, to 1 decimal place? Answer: 2.8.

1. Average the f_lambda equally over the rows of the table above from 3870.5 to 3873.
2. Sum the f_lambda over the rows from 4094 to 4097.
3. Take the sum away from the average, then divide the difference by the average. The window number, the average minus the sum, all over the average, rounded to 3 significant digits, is -1.41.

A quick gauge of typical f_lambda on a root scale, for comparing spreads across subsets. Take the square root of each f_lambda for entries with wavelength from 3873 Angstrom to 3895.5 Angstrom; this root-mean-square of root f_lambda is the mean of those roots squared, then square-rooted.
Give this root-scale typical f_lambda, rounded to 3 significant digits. 5.53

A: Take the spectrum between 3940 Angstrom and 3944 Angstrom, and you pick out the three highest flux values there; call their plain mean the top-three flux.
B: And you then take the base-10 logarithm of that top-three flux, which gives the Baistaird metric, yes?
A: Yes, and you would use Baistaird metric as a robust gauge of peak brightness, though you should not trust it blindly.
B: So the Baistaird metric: 1.48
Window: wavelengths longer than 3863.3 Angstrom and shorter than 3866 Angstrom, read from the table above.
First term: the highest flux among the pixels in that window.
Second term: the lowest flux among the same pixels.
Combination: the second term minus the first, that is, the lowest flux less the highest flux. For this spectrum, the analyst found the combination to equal -2.58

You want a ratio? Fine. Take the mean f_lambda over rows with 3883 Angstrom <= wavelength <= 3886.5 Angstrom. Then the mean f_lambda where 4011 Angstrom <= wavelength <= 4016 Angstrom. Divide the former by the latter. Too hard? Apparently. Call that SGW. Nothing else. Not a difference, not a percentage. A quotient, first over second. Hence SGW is 1.15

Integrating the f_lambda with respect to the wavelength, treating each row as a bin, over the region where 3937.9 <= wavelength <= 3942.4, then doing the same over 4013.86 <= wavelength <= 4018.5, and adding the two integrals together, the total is 259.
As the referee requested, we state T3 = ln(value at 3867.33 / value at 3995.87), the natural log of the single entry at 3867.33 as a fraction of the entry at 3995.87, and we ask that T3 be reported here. 0.26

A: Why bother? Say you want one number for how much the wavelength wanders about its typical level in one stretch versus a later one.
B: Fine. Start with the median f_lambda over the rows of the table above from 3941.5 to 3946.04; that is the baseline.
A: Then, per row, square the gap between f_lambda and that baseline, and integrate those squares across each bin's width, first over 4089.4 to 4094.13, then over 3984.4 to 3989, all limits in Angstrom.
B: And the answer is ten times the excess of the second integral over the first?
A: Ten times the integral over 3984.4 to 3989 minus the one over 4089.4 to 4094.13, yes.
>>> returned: -437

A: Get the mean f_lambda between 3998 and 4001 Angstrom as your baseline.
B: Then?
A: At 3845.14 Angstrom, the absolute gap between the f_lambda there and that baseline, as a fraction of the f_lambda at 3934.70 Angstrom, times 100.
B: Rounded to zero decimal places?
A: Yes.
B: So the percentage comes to 24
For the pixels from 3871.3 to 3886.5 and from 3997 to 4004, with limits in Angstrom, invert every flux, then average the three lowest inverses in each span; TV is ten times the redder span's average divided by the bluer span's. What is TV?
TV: 12.8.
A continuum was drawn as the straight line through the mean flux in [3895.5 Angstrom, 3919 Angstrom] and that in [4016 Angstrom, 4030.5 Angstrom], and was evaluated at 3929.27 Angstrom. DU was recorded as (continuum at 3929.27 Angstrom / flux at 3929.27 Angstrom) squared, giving 1.05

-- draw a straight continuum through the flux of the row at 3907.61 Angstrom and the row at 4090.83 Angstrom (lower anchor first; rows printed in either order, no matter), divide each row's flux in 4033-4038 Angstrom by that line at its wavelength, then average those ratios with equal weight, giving 1.06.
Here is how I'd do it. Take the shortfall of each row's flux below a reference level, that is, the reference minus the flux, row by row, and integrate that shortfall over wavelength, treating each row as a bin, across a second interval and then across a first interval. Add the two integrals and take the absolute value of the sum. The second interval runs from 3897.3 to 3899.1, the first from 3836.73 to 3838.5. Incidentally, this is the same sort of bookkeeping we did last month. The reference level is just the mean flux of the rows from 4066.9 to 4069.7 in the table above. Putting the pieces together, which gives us 10.1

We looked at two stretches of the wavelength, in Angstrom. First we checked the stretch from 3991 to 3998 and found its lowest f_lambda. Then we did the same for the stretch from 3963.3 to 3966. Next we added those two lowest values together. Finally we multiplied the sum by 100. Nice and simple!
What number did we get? 5510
